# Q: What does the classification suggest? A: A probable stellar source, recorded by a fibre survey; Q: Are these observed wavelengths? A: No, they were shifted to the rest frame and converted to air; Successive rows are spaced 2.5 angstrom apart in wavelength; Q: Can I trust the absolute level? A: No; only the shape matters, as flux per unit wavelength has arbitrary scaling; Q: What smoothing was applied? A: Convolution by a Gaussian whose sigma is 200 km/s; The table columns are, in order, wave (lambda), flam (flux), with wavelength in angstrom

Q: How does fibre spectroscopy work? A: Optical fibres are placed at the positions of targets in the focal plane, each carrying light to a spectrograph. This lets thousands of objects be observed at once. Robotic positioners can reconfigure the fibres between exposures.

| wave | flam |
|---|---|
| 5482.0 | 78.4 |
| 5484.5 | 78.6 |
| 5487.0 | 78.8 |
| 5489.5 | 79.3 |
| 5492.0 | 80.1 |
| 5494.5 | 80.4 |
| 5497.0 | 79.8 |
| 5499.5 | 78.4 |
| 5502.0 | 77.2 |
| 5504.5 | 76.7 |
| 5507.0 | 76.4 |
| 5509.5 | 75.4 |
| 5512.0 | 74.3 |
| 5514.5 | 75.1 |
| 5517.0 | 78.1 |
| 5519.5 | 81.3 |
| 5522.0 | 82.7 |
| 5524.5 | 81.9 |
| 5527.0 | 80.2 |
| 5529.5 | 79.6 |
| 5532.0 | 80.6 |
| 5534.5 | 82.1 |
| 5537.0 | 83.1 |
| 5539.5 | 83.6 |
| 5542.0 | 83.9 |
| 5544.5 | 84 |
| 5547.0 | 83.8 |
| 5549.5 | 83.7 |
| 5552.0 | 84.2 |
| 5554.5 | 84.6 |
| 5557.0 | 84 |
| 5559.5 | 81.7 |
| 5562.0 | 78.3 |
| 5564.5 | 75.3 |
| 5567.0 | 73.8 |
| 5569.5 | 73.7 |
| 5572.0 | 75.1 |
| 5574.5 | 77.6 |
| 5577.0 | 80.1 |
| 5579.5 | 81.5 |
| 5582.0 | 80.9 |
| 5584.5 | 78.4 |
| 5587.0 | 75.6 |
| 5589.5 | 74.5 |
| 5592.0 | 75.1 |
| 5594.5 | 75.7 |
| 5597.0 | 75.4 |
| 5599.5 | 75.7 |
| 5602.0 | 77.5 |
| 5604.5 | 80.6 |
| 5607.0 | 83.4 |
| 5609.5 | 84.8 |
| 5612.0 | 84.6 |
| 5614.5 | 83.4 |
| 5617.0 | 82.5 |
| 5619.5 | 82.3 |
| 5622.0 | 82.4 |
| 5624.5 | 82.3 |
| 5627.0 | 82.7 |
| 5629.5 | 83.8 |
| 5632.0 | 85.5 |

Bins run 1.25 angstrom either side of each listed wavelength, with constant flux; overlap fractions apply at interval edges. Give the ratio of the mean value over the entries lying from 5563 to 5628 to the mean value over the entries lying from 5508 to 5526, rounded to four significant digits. 1.008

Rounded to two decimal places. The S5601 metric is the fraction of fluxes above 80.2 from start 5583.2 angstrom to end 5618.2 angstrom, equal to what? 0.43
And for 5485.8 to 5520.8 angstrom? 0.14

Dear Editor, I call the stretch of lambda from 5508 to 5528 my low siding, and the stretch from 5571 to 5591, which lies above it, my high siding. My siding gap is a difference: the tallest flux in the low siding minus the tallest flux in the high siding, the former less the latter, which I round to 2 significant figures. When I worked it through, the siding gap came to 1.2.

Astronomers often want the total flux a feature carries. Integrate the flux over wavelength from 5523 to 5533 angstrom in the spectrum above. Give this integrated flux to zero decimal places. 806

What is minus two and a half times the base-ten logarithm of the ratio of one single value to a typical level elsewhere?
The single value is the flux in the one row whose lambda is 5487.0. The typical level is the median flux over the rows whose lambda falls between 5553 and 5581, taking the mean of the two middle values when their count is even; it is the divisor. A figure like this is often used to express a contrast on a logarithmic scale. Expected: -0.01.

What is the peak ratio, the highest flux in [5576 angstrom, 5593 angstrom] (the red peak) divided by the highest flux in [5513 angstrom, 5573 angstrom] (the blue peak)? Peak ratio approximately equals 0.96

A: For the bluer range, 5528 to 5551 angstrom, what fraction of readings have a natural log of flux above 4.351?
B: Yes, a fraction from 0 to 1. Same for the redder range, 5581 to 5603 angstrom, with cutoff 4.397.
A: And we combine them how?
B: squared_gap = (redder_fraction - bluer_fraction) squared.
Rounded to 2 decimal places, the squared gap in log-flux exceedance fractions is 1.00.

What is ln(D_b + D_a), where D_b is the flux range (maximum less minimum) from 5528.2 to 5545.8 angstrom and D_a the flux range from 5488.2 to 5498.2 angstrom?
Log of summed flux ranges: 1.7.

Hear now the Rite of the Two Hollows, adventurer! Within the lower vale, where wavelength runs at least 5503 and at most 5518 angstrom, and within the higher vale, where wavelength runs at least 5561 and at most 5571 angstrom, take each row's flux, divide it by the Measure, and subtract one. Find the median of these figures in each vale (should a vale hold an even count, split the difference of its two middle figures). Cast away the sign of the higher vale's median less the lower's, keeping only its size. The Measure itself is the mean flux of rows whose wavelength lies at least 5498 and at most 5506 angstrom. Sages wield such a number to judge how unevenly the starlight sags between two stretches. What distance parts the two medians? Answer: 0.017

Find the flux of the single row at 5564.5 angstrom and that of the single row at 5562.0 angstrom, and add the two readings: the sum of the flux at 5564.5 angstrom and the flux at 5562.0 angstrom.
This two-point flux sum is 154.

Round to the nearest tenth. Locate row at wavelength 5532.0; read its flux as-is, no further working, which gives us 80.6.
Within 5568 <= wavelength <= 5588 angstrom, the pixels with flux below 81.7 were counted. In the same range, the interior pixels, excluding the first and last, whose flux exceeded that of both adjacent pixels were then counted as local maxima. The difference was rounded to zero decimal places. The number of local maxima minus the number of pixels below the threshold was -7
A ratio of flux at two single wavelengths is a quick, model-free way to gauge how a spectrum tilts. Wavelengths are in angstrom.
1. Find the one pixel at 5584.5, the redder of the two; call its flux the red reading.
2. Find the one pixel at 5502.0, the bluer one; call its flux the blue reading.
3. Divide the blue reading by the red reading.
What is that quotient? 0.98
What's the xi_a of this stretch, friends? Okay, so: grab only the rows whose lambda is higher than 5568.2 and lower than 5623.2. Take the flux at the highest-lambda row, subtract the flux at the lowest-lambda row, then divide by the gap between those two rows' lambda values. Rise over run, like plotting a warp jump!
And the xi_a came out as 0.17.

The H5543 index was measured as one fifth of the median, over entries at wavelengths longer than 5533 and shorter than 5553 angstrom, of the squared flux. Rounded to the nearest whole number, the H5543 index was 1403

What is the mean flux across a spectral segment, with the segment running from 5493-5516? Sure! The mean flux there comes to 77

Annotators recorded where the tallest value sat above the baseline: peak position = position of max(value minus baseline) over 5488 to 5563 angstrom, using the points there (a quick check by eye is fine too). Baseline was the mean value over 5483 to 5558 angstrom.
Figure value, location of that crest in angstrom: 5554.5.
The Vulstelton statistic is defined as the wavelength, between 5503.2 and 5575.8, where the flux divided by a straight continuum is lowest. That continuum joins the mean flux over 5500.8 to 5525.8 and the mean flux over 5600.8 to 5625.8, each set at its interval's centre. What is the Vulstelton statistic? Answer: 5569.5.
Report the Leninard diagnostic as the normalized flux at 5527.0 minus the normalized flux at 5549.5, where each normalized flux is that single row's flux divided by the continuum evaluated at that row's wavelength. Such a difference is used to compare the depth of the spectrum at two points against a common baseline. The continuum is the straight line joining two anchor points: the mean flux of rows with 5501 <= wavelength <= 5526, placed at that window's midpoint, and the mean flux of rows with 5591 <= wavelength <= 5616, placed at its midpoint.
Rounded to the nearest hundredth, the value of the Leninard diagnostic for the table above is -0.04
